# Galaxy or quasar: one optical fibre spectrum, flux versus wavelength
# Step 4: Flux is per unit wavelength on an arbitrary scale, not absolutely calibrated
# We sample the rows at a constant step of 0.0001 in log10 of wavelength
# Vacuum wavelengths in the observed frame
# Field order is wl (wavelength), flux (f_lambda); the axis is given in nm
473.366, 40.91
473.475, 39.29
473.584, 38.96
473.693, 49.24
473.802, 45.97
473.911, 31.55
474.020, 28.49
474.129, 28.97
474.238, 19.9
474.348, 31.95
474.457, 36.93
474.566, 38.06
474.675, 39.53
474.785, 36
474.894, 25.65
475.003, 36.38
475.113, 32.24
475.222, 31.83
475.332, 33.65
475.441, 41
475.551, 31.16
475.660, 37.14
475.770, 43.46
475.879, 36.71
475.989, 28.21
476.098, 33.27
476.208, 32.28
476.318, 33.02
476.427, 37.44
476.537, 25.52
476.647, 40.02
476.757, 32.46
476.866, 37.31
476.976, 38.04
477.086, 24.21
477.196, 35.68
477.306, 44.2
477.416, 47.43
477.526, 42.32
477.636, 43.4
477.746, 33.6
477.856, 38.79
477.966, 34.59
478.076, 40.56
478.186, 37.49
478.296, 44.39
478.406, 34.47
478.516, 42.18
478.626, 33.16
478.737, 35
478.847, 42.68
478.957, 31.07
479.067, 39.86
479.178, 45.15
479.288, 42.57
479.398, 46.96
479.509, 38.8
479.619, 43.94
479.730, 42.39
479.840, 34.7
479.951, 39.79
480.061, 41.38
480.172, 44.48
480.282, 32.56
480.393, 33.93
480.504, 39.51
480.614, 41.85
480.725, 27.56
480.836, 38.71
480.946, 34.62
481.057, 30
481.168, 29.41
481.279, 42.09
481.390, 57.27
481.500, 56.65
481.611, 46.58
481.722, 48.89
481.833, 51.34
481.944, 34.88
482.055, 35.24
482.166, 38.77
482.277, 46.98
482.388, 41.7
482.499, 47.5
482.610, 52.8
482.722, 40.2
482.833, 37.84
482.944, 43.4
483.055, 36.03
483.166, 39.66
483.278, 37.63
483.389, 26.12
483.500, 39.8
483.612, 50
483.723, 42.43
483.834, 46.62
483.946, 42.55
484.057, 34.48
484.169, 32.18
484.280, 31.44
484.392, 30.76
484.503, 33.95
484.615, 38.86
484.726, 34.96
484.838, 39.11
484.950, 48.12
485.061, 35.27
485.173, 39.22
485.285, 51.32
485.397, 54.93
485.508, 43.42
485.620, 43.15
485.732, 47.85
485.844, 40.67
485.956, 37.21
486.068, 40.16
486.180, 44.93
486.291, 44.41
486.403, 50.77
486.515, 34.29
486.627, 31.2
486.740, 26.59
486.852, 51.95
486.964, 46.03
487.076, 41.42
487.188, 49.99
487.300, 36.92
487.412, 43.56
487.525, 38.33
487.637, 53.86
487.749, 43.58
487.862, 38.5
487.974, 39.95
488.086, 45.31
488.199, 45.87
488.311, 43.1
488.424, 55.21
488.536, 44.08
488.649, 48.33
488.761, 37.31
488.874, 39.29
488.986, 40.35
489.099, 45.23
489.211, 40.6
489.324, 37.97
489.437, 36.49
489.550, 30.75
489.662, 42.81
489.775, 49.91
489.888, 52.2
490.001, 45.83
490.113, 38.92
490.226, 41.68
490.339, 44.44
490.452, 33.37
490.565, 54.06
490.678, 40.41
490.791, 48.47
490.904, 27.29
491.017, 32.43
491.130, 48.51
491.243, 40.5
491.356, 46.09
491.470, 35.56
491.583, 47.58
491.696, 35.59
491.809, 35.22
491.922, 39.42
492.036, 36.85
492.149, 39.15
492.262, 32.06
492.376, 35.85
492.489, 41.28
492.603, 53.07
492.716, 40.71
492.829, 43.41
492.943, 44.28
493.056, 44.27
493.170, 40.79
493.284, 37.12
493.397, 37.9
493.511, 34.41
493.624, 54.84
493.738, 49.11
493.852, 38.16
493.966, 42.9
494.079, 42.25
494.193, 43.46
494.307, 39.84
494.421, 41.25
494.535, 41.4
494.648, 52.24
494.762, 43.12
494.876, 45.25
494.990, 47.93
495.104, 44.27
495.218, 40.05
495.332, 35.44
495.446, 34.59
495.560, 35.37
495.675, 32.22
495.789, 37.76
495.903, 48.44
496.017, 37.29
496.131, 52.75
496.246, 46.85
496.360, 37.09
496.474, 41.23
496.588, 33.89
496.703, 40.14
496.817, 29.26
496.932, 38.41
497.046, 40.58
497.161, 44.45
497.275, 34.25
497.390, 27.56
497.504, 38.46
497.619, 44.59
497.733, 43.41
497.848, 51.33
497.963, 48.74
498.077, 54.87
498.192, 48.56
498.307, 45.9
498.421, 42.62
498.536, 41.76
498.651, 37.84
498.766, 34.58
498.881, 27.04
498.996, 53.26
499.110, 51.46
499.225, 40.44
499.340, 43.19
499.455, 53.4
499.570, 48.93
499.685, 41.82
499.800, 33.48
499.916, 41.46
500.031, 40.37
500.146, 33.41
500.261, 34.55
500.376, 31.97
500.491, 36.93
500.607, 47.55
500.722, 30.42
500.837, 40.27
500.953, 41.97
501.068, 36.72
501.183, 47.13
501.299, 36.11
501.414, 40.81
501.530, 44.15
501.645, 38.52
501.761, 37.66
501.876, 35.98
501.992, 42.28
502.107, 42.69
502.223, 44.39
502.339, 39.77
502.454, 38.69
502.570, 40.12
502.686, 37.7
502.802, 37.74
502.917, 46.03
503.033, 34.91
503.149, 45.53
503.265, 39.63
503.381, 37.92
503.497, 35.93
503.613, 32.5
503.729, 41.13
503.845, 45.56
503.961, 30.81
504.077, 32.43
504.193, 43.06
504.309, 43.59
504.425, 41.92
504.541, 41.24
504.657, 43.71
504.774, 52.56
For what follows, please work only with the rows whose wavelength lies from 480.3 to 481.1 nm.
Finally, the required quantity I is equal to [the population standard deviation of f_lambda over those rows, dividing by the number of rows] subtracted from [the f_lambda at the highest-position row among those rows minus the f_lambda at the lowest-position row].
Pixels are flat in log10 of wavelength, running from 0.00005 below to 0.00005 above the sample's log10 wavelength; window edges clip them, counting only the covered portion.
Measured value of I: -9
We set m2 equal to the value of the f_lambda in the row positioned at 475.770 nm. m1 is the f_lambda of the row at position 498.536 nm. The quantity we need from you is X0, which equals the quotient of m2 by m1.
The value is 1.04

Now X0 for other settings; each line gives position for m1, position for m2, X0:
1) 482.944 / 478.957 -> 0.72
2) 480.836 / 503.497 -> 0.93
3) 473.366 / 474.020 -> 0.70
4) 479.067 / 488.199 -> 1.15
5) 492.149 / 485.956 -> 0.95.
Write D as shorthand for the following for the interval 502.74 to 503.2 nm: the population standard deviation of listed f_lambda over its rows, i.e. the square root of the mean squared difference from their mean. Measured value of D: 5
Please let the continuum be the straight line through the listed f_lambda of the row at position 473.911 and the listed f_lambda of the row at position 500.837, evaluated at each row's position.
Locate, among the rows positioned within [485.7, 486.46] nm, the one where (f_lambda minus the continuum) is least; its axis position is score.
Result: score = 485.956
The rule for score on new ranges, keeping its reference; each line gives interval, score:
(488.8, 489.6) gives 489.550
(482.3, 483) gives 482.833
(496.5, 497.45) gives 497.390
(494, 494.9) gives 494.307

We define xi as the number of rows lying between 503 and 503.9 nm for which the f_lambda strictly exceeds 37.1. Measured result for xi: 5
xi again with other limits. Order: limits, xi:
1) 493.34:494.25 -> 7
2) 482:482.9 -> 7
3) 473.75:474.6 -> 2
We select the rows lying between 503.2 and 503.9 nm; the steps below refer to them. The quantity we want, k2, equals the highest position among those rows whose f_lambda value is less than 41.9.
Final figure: 503.729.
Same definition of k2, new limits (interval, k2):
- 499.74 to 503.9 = 503.729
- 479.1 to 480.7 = 480.614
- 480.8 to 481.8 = 481.168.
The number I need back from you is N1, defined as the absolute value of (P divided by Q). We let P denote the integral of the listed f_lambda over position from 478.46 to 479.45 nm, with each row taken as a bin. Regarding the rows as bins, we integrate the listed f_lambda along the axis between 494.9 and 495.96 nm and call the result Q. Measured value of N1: 0.94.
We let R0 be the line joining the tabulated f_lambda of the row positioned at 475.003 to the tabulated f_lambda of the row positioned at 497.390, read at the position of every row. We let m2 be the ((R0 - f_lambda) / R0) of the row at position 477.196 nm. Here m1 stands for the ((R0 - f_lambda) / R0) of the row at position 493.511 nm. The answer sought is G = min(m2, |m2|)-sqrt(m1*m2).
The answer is 0.0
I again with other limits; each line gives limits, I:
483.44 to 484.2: -13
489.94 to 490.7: -11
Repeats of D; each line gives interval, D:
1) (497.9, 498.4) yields 3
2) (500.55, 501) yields 6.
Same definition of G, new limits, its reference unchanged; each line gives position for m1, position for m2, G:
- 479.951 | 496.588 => -0.4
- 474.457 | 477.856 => -0.1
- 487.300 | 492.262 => -0.2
